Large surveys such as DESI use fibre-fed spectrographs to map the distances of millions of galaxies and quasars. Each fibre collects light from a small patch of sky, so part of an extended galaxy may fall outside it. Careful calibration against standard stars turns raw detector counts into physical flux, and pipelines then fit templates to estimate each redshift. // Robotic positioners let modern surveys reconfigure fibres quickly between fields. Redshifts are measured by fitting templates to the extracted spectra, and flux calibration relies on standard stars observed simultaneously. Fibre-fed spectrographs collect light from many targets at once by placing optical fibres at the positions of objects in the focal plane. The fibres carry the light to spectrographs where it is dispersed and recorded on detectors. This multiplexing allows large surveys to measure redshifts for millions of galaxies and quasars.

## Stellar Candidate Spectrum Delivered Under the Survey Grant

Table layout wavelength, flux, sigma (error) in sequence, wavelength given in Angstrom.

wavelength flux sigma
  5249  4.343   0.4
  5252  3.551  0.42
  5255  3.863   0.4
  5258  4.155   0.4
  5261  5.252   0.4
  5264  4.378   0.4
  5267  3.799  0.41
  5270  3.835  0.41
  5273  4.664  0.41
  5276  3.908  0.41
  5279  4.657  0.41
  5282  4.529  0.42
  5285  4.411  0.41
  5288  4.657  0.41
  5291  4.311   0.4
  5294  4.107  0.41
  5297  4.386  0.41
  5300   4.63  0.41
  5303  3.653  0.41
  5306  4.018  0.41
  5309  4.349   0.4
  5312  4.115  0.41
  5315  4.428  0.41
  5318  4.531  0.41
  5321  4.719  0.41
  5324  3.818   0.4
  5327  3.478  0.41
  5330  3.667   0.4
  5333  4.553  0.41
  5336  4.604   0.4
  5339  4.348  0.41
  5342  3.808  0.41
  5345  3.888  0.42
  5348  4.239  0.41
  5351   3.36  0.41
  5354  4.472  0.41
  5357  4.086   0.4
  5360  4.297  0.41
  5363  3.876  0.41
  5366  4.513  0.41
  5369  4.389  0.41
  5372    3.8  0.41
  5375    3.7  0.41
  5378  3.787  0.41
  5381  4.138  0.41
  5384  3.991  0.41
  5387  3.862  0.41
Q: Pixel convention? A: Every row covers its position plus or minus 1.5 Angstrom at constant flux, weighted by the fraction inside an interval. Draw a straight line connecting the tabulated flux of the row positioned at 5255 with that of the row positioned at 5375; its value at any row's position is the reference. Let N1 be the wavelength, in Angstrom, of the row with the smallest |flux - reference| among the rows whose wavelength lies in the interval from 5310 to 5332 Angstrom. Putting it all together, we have 5324 Angstrom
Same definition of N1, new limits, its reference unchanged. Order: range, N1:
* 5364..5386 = 5375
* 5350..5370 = 5363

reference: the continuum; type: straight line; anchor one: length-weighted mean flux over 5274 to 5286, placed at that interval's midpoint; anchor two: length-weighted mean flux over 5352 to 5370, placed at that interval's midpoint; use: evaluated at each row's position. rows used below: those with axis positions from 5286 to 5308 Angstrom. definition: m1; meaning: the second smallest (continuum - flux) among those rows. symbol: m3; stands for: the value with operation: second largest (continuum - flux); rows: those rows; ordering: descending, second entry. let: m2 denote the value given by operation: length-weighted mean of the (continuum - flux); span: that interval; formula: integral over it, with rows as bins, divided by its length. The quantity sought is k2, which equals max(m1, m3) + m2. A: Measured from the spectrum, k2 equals 0.42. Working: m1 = -0.279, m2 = 0.10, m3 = 0.32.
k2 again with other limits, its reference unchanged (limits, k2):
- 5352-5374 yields 0.43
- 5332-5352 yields 0.62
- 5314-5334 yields 0.79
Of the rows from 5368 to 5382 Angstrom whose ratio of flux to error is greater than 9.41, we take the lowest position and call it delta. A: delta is 5369 Angstrom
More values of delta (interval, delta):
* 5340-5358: 5348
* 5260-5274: 5261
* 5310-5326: 5312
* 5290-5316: 5291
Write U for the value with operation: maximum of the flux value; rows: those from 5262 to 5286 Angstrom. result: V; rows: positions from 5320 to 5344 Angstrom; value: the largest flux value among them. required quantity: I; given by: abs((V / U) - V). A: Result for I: 3.71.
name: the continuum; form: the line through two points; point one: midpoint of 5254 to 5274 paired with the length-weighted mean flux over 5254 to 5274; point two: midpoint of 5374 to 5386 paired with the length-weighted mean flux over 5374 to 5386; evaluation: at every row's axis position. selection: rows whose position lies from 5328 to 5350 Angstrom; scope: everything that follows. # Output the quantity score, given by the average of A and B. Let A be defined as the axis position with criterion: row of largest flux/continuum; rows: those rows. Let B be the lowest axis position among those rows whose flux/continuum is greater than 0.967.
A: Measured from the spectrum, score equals 5334.5 Angstrom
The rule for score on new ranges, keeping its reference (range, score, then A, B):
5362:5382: 5364.5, 5366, 5363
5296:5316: 5298.5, 5300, 5297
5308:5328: 5315.0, 5321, 5309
